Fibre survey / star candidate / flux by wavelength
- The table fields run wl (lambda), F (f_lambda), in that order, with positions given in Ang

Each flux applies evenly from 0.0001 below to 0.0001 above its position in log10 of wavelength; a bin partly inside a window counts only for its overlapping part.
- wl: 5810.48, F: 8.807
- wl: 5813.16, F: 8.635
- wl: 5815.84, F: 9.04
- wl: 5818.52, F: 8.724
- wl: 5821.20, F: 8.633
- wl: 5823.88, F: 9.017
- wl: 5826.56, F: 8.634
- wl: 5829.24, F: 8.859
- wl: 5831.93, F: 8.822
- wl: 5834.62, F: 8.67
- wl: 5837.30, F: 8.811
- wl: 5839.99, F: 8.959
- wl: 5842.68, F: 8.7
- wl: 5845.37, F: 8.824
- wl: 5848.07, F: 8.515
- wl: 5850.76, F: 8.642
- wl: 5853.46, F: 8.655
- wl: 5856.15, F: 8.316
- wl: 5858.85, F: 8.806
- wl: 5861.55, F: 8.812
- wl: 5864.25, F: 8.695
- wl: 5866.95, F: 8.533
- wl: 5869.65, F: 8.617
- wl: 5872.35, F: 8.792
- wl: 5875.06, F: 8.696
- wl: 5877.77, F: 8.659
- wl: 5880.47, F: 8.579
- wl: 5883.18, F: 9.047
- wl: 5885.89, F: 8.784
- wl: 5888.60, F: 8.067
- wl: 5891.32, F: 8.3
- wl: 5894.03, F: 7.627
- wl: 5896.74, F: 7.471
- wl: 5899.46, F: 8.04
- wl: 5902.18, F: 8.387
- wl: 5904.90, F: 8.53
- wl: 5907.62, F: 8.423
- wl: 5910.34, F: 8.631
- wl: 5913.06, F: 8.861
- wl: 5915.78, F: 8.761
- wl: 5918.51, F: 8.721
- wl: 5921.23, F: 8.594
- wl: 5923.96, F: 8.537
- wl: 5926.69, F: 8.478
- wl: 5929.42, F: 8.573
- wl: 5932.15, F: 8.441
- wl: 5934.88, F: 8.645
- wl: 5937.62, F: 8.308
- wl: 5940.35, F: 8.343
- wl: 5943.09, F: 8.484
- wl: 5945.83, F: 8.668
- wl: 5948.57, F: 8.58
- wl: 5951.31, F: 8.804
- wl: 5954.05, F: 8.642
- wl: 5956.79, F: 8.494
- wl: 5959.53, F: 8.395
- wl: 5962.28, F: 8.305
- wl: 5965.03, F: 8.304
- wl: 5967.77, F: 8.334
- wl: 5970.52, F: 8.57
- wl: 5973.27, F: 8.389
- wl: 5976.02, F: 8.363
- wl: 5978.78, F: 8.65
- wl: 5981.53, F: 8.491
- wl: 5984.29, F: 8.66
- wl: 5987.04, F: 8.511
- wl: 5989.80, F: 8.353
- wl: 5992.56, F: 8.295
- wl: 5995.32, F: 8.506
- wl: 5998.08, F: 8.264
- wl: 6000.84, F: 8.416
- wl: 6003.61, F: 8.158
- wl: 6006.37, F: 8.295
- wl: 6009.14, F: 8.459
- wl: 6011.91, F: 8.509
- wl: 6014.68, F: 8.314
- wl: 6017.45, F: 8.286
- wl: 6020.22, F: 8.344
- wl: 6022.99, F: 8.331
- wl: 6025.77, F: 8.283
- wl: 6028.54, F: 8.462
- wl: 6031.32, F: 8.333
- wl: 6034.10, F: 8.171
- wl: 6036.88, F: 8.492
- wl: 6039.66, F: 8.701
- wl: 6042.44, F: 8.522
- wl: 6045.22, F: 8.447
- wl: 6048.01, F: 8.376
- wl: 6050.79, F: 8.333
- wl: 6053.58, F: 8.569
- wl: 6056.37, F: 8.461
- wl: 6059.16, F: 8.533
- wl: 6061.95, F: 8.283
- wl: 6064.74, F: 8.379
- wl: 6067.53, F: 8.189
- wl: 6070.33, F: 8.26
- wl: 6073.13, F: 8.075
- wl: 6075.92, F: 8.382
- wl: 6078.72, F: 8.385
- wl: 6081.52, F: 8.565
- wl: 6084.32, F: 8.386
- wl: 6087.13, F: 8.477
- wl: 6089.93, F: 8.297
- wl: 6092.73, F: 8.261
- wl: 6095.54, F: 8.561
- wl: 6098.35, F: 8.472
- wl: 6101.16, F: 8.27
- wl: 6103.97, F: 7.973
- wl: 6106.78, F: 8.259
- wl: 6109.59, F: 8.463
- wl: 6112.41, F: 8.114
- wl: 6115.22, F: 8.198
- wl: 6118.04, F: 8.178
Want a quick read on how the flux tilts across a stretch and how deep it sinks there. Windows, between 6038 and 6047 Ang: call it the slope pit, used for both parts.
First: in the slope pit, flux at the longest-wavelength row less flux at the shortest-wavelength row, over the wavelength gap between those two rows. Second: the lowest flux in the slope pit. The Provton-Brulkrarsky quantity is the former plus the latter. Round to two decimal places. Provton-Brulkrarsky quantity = 8.40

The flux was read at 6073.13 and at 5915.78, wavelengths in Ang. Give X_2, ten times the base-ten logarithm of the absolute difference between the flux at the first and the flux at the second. -1.6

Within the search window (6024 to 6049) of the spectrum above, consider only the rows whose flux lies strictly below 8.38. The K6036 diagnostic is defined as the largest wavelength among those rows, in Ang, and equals 6048.01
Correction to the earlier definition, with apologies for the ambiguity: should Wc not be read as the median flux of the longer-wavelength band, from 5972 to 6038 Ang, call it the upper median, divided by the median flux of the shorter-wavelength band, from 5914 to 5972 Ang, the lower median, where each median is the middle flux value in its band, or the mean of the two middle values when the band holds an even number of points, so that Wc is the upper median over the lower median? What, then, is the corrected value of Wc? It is 0.979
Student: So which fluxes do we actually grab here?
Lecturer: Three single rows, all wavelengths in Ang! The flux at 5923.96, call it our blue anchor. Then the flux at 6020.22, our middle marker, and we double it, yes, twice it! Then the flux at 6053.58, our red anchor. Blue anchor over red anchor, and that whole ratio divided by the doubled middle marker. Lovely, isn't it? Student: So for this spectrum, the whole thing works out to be 0.060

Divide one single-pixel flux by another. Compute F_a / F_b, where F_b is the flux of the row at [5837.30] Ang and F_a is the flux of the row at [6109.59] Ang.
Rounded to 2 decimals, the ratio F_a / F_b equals 0.96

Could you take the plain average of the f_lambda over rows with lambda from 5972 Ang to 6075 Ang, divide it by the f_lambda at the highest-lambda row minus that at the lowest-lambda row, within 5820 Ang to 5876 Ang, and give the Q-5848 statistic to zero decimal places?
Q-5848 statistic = 133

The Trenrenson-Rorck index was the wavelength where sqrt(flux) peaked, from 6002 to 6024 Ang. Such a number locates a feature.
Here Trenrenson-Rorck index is 6011.91 Ang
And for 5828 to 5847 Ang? 5839.99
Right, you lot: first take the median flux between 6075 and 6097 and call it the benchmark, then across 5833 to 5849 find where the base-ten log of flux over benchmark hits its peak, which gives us 5839.99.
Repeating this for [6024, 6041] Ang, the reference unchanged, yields 6039.66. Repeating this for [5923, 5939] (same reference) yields 5934.88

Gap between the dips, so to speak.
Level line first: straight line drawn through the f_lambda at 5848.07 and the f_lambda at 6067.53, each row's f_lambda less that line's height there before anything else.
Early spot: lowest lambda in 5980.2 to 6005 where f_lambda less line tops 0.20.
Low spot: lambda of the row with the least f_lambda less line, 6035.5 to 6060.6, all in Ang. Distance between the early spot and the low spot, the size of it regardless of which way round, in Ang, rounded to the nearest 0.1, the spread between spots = 66.5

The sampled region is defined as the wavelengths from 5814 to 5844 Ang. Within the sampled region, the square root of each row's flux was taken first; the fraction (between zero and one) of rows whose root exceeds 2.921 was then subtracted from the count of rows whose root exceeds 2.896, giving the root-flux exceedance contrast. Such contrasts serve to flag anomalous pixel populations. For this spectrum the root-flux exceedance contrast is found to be 10.0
